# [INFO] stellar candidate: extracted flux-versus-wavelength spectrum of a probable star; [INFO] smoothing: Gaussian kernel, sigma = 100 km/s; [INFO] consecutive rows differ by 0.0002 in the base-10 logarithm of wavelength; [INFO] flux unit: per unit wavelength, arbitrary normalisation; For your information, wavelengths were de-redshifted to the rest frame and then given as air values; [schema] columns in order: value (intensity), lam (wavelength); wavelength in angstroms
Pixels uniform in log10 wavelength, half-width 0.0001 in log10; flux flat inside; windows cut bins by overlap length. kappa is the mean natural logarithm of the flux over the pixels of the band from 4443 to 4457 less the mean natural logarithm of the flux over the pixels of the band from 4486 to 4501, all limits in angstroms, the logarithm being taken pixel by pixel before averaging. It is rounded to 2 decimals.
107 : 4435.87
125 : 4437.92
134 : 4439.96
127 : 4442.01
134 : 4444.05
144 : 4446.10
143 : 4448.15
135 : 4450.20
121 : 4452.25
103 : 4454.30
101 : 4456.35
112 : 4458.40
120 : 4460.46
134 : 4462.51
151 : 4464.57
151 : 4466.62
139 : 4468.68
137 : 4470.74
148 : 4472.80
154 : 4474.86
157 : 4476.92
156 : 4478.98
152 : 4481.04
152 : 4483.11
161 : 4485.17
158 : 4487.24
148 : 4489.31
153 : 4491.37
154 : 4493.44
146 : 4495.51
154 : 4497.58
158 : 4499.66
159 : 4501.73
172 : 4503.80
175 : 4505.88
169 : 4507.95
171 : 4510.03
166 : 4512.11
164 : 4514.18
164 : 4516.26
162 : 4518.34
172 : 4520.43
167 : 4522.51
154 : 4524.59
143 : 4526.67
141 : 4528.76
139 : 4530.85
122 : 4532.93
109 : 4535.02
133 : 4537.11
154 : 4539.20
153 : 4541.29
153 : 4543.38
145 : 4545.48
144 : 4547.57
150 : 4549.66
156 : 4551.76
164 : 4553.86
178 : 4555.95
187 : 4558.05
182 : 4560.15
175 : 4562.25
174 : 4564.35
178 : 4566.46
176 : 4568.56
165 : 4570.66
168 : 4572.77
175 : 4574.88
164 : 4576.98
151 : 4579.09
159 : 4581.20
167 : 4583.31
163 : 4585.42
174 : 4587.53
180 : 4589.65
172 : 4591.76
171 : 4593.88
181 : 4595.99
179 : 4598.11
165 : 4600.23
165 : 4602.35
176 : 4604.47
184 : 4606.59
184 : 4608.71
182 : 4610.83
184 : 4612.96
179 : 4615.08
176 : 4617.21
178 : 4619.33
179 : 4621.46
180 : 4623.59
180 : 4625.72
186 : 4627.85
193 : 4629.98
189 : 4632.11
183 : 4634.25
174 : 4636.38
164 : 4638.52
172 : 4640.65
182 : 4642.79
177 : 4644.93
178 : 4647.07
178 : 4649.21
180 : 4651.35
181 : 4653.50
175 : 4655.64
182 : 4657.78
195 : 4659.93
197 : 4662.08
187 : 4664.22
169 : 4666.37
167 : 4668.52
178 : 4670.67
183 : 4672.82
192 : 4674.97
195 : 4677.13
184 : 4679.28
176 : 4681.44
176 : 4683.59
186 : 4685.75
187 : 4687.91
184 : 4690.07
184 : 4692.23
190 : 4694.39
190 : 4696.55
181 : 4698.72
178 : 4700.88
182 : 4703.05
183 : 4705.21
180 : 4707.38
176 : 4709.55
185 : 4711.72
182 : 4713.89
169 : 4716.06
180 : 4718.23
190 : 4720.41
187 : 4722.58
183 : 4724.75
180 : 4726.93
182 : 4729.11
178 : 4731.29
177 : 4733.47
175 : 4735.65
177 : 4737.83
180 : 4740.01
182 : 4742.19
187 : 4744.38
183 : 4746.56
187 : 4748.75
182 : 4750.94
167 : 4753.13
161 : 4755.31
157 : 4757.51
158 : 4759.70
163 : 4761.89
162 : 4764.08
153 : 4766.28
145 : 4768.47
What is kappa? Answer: -0.20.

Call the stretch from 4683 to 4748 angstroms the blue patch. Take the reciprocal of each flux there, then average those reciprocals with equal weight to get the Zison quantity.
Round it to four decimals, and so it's 0.0055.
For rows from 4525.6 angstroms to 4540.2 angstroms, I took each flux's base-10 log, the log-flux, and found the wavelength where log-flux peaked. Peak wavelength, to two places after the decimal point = 4539.20 angstroms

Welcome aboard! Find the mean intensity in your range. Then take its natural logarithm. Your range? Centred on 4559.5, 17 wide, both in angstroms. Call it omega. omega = 5.16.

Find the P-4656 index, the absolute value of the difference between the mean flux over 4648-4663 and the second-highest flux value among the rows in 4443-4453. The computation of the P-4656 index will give 41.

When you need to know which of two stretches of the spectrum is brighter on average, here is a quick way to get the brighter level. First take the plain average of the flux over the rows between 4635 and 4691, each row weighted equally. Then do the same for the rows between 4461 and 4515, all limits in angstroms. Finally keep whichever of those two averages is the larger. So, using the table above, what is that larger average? 181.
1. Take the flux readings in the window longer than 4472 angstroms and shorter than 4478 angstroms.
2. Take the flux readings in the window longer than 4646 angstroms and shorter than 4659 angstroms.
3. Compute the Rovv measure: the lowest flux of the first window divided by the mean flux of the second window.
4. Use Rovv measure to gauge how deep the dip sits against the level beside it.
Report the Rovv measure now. 0.83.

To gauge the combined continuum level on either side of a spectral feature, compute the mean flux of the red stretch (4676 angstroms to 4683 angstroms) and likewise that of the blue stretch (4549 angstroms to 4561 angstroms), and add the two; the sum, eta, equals 354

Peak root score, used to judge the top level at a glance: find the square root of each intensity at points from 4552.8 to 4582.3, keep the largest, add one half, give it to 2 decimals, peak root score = 14.17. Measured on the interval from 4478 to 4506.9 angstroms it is 13.73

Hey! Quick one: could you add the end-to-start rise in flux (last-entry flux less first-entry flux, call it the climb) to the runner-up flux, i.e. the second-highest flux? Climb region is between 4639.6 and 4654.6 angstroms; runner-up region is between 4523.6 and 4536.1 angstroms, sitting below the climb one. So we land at 152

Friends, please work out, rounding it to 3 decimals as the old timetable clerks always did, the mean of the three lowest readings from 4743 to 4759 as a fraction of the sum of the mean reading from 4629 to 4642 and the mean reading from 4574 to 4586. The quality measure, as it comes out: 0.472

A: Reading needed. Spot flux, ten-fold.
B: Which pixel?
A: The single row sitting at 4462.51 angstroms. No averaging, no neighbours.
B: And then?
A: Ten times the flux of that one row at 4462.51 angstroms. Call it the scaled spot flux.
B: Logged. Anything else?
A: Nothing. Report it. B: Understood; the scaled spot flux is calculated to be 1340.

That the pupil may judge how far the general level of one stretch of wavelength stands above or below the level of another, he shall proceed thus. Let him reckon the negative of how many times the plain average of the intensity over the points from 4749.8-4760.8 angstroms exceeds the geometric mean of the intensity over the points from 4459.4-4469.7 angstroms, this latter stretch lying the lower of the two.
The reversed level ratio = -1.19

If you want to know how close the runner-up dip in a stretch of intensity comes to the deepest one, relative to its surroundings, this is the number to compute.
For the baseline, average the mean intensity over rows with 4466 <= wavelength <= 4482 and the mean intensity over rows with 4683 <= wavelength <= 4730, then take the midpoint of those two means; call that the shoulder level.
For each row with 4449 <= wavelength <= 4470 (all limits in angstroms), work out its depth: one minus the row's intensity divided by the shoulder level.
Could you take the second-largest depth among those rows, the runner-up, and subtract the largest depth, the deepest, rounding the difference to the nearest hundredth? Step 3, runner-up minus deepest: -0.01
